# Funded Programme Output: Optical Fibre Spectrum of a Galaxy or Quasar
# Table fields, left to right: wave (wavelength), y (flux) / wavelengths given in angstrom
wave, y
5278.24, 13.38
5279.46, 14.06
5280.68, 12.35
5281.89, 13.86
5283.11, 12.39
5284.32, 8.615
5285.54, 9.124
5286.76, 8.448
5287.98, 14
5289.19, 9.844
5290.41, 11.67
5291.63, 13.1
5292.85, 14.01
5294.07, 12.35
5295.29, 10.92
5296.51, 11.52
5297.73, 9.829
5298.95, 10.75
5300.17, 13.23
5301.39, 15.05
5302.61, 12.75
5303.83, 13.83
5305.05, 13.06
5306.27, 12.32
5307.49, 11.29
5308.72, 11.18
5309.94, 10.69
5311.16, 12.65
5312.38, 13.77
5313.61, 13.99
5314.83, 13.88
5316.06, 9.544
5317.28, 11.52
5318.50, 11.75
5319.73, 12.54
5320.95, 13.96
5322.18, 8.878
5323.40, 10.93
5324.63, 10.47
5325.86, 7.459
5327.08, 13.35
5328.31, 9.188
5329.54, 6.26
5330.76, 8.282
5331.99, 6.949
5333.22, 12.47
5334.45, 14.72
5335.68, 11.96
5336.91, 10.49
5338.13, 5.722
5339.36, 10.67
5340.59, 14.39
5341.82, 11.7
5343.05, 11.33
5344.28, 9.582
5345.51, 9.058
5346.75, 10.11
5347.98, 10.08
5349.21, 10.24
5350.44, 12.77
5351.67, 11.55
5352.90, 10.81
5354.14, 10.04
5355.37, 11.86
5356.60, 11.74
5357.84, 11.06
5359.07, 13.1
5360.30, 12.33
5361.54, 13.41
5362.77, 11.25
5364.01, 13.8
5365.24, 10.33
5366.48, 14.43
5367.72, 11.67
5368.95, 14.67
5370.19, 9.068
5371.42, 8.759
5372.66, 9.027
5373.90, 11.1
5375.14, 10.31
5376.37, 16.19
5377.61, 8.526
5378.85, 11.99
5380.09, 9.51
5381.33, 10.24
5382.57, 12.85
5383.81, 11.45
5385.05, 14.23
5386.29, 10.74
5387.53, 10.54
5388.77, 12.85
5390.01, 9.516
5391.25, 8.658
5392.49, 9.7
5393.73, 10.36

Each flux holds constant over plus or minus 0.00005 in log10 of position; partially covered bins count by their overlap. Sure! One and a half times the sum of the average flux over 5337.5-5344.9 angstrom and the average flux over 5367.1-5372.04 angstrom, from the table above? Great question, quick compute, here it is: 32.4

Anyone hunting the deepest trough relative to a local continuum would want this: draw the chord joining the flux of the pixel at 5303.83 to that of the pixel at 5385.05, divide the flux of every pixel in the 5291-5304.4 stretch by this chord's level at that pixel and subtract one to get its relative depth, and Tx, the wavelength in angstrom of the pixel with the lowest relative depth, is 5297.73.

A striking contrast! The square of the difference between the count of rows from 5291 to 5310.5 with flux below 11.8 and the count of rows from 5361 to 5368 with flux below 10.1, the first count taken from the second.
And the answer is 49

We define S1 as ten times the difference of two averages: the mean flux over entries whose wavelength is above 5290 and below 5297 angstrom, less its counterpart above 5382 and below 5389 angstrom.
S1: 2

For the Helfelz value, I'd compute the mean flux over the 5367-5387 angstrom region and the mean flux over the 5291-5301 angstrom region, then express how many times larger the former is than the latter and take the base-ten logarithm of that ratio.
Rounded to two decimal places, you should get -0.03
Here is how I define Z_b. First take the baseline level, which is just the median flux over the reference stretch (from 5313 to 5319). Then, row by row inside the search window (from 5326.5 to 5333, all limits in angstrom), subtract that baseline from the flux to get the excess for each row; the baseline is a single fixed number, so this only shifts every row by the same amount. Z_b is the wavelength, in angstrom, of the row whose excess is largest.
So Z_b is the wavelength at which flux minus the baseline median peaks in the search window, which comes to 5327.08 angstrom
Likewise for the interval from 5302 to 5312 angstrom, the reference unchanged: 5303.83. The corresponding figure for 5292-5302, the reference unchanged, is 5301.39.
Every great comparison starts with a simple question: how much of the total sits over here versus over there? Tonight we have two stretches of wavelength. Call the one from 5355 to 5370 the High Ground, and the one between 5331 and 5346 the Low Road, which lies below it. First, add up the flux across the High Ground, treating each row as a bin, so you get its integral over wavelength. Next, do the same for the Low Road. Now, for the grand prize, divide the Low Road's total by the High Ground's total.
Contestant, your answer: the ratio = 0.86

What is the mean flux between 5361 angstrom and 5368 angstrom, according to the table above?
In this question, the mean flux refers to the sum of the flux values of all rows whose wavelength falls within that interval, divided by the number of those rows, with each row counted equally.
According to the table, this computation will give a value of 12.5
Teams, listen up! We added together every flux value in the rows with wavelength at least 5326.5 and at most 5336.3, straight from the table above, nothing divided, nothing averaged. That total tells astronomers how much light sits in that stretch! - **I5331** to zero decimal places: 83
